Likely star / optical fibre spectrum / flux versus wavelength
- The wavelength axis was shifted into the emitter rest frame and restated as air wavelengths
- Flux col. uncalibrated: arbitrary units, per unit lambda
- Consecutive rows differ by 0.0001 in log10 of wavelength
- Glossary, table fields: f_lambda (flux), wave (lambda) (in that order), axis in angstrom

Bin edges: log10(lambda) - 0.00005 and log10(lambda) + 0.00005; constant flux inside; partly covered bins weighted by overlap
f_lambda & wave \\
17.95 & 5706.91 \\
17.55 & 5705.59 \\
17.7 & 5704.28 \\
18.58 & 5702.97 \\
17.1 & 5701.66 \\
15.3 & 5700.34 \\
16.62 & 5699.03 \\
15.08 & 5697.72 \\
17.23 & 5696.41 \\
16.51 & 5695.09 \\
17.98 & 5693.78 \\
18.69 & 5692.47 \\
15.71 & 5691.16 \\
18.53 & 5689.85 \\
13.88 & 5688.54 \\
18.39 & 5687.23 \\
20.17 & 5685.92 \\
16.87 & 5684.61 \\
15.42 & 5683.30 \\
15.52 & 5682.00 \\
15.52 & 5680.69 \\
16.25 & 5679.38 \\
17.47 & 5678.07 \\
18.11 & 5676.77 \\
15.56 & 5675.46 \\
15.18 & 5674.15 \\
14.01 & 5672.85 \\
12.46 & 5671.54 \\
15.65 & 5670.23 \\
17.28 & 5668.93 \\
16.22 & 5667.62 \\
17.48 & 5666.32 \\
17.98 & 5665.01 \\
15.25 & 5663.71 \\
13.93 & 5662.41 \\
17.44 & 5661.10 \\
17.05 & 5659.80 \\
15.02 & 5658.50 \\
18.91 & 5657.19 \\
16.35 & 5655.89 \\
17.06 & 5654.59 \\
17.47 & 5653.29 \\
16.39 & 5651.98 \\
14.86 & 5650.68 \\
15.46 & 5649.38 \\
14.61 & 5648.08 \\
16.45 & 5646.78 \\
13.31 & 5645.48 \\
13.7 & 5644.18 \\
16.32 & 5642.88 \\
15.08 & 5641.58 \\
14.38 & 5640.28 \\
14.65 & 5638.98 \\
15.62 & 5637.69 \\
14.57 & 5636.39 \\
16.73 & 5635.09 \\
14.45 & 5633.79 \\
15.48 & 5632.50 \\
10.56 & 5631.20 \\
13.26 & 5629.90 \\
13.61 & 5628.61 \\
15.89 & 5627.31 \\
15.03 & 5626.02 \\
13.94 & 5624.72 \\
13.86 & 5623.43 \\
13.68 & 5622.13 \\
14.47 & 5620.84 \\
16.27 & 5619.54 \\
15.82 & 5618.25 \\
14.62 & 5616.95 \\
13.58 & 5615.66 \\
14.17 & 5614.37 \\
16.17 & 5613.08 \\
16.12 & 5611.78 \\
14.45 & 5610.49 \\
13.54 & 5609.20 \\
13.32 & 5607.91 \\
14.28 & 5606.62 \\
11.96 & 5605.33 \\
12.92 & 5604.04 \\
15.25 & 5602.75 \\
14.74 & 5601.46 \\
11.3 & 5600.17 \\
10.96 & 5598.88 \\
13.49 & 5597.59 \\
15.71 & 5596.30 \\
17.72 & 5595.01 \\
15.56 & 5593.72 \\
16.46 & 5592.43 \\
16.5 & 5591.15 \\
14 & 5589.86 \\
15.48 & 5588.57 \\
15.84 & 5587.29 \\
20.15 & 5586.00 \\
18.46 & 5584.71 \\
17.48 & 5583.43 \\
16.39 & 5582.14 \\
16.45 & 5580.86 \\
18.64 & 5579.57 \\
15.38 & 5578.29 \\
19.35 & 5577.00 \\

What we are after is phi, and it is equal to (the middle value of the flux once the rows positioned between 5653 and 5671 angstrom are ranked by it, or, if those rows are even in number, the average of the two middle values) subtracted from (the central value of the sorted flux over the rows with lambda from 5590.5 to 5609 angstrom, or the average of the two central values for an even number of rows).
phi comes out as -2.5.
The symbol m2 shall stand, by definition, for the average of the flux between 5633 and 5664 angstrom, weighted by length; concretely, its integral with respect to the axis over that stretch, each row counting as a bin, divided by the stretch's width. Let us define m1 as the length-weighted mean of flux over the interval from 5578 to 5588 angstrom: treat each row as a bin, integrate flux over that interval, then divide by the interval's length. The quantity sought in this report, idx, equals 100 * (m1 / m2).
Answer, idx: 111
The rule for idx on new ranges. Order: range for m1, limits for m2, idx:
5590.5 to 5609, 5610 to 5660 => 95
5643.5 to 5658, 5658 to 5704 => 96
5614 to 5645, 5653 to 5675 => 90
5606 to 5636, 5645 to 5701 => 89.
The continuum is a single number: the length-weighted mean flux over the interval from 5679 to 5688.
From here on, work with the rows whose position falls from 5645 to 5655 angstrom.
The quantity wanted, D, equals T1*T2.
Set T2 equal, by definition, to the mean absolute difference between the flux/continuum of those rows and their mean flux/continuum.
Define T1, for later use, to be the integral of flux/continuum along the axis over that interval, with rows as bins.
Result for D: 0.63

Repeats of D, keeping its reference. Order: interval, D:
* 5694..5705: 0.58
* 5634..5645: 0.48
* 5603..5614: 0.63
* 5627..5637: 0.69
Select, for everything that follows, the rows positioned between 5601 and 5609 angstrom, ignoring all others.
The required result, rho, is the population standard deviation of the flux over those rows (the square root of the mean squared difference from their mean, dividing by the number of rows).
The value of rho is 1.12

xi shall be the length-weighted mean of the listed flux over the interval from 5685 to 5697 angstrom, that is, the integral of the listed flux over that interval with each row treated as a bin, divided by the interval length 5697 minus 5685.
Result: 17.4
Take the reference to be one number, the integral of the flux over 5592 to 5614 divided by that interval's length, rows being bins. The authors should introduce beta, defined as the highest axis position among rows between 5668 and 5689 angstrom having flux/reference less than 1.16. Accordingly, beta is 5688.54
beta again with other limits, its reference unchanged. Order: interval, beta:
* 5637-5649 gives 5648.08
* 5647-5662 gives 5658.50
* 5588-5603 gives 5602.75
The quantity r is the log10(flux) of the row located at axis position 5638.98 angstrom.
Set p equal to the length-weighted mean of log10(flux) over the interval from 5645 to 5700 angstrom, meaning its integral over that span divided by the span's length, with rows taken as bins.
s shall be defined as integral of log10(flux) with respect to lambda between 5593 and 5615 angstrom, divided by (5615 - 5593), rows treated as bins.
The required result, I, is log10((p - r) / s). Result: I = -1.41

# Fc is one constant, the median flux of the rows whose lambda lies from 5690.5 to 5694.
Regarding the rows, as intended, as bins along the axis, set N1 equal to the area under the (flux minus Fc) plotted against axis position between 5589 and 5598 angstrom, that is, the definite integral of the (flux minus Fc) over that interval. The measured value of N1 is -21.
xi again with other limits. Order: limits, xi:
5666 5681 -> 15.9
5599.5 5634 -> 14.2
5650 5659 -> 16.6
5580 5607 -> 15.3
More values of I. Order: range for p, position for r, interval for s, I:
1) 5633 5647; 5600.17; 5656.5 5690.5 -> -1.00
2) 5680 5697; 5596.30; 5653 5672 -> -1.60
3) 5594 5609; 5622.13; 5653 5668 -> -3.77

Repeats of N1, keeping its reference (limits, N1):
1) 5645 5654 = -22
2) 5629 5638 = -33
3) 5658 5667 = -15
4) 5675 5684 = -15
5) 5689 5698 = -8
